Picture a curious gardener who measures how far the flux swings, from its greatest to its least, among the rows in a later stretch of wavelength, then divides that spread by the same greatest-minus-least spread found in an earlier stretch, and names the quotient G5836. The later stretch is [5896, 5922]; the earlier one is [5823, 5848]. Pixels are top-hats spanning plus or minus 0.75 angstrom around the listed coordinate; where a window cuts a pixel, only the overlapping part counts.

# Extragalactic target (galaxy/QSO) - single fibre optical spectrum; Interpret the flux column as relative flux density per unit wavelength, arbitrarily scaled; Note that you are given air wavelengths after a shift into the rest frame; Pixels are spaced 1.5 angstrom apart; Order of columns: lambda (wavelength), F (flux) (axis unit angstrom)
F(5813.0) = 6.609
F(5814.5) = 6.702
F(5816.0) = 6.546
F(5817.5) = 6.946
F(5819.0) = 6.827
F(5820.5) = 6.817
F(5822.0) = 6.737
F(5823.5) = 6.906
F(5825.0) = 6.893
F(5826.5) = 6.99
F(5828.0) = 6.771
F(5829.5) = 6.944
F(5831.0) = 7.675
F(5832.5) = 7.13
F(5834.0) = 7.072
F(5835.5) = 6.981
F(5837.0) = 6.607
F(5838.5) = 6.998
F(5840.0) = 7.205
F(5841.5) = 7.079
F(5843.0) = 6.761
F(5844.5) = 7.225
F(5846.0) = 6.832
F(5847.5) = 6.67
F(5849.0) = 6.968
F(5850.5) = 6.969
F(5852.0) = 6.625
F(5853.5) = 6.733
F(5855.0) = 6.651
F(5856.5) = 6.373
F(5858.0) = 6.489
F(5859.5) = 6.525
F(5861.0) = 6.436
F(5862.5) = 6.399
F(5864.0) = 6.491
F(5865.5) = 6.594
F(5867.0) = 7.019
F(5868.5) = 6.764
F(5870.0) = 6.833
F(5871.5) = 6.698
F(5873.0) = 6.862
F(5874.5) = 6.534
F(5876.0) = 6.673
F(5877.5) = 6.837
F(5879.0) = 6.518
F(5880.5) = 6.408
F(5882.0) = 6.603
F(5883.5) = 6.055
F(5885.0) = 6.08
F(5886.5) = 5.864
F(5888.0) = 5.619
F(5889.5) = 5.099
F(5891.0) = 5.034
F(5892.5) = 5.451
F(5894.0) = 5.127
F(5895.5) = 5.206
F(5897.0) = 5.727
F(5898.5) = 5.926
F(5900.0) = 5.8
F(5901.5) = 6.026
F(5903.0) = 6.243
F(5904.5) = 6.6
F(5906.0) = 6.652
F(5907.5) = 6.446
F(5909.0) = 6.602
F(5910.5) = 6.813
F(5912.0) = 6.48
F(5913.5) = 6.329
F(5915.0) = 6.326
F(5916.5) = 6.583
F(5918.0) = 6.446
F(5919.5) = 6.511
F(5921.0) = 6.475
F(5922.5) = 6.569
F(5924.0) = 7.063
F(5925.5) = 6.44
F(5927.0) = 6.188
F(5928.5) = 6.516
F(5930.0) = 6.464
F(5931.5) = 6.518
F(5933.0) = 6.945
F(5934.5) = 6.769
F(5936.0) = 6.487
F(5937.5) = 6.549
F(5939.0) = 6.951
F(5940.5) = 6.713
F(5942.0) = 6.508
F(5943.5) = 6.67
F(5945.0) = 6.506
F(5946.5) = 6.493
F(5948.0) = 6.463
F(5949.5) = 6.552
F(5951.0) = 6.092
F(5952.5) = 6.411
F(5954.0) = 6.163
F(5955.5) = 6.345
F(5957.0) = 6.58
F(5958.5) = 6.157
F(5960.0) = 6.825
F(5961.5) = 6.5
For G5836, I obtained 1.02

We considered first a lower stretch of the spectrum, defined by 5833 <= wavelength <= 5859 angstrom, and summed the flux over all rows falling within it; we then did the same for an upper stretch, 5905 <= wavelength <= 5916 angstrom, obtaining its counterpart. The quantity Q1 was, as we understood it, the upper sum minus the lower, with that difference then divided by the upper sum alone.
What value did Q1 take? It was -1.55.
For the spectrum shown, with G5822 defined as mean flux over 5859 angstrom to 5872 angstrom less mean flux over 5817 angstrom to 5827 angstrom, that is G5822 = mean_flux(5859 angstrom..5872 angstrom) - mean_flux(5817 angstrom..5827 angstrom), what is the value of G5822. -0.23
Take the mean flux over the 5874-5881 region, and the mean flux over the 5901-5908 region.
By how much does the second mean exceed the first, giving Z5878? -0.20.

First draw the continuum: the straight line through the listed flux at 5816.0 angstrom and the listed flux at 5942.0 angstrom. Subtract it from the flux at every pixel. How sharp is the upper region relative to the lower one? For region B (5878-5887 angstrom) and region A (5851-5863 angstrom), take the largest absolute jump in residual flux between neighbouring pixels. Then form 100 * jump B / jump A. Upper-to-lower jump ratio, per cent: 197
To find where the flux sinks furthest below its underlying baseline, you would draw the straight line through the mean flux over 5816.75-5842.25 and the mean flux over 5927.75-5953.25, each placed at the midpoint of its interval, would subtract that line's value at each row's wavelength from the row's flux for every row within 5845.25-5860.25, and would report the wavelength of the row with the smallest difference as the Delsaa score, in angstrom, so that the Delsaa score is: 5856.5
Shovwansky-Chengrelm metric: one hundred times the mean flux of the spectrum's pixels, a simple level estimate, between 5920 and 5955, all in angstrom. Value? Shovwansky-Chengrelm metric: 654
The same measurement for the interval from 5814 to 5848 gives 693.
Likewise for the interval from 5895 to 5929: 635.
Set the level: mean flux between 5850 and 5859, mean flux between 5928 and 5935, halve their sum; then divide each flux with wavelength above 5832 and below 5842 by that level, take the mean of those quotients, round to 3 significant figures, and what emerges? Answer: 1.06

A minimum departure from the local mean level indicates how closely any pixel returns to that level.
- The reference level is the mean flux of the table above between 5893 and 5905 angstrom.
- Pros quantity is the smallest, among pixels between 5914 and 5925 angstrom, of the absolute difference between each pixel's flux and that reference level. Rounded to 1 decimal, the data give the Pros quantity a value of 0.5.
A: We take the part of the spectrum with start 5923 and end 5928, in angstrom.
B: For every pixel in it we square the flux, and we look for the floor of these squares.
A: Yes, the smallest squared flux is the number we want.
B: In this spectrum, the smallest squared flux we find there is 38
